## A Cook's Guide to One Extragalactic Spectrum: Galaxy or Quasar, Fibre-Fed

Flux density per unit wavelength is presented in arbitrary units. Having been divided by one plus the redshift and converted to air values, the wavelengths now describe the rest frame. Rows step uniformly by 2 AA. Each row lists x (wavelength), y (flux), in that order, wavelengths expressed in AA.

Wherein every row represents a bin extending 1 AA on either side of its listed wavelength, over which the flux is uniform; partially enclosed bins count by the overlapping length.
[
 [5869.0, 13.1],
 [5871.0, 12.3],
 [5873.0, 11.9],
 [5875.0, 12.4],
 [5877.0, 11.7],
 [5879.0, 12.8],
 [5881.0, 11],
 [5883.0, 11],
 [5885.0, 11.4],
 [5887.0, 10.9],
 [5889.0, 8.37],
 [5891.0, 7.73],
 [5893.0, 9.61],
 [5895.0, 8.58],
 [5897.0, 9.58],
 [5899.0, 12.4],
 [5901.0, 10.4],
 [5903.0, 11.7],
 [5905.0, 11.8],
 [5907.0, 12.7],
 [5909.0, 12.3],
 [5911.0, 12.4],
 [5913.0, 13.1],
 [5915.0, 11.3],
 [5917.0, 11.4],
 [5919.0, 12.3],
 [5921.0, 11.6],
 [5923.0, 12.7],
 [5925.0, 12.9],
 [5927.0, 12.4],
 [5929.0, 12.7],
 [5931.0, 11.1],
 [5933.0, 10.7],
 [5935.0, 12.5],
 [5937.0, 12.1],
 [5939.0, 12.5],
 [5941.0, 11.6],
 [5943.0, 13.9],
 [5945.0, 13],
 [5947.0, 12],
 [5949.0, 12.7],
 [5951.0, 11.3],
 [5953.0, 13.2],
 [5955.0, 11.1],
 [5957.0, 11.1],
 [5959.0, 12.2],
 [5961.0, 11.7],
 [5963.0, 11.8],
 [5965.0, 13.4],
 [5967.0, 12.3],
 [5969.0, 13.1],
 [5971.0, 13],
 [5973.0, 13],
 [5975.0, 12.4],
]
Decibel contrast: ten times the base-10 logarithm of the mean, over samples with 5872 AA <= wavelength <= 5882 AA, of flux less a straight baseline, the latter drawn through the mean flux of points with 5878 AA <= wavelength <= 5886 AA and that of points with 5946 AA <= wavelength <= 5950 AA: -3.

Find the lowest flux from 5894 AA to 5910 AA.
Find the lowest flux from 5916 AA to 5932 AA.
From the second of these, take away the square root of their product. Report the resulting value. 1.3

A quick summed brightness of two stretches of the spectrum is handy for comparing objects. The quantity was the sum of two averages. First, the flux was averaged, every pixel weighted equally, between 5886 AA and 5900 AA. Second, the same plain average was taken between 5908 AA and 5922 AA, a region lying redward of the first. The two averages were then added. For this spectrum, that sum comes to 21.65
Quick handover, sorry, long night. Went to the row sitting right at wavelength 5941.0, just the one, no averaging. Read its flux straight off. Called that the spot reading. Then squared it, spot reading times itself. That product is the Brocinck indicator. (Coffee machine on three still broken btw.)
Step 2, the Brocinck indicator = 135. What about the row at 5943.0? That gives 193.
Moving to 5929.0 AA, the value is 161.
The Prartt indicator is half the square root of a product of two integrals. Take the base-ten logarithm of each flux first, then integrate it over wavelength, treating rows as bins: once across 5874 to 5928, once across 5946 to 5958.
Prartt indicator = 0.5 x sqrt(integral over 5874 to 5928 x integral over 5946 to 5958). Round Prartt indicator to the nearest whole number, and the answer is 14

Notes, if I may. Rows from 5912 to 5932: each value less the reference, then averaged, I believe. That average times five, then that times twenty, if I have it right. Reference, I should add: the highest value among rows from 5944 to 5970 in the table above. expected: -125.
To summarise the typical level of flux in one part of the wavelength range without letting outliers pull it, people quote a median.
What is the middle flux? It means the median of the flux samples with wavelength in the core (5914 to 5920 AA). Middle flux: 11.4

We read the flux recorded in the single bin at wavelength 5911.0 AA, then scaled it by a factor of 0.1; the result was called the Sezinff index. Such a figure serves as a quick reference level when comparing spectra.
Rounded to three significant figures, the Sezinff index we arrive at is 1.24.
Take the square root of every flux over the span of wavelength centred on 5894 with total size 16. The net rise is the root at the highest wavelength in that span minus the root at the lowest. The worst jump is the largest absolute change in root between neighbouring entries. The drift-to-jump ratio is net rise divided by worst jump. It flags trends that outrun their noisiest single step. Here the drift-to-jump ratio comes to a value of -0.18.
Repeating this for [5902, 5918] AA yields -0.17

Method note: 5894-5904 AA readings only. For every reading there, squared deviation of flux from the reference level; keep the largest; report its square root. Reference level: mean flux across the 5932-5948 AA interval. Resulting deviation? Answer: 3.7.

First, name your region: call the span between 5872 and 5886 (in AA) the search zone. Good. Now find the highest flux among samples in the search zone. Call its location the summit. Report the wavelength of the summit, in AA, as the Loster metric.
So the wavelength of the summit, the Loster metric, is 5879.0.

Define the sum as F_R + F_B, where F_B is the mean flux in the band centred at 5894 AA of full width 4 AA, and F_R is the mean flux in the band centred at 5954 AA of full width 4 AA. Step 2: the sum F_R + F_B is 21.2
